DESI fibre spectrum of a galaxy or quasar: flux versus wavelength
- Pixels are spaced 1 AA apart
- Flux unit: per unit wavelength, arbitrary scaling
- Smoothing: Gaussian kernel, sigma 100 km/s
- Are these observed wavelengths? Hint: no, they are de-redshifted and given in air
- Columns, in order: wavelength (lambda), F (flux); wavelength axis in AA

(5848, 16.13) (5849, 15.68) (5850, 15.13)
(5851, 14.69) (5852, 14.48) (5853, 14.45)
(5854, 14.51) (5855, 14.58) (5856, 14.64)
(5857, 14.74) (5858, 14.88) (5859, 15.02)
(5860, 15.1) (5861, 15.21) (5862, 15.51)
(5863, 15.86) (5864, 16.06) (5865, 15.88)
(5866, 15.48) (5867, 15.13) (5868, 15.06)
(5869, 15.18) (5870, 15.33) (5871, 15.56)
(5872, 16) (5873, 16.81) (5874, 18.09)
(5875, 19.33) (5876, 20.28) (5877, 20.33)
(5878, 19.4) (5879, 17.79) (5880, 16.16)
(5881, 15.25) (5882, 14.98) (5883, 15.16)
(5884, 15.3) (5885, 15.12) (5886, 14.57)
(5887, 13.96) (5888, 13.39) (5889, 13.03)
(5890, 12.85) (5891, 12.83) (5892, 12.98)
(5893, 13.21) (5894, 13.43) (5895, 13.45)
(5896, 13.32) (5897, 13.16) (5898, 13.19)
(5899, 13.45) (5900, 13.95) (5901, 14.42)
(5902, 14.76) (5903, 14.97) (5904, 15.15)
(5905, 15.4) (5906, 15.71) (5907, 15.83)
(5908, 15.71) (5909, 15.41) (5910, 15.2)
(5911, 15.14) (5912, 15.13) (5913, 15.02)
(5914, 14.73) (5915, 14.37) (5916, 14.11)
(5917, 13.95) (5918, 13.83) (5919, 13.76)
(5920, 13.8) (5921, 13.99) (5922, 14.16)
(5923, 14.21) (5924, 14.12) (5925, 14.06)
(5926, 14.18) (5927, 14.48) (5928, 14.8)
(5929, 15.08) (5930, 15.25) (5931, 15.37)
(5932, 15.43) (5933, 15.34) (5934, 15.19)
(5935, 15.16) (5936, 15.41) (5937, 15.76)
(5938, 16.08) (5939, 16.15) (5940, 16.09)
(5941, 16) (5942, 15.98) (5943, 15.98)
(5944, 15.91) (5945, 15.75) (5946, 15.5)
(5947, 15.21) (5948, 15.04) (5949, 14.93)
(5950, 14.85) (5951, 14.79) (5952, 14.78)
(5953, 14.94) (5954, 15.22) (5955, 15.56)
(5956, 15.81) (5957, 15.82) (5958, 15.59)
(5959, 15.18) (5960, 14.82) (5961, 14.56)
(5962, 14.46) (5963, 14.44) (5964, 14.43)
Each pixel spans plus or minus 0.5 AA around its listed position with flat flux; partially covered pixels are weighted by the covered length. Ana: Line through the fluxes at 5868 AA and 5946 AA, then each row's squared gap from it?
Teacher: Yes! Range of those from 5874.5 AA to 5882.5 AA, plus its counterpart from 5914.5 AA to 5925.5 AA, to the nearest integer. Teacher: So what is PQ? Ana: 29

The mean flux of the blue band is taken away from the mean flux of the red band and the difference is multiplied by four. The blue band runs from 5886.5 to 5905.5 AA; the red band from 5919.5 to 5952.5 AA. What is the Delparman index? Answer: 6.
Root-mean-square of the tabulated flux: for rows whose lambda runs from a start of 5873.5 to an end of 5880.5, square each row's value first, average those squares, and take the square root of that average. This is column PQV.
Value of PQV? 18.8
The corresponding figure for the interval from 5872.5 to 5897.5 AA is 15.6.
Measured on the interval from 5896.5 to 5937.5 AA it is 14.7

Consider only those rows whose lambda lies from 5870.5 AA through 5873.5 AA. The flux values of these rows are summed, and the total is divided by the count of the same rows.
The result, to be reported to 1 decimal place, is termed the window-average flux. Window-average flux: 16.1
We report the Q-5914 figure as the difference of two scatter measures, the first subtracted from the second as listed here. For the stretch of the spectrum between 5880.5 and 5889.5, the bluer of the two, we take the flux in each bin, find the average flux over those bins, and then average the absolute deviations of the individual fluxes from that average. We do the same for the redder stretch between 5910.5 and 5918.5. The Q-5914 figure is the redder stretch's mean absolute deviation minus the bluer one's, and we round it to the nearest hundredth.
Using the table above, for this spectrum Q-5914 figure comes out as -0.24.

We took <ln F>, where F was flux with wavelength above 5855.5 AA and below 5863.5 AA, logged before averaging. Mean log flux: 2.72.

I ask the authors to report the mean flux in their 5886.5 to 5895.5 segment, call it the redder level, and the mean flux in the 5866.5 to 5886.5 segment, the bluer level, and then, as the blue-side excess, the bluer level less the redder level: 3.3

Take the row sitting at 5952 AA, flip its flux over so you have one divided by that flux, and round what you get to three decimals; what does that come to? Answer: 0.068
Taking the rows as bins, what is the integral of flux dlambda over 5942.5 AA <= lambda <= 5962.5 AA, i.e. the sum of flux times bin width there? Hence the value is 305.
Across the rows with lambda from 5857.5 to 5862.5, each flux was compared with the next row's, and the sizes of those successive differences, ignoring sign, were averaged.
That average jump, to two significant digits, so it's 0.16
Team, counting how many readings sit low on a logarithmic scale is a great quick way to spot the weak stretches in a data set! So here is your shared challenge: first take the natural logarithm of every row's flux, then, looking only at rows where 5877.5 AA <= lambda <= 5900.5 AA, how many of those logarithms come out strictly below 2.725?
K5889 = 19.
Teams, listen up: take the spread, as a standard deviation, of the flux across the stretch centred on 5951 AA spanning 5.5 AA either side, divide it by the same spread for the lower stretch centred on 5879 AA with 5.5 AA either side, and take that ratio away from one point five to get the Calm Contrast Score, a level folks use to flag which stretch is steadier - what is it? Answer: 1.34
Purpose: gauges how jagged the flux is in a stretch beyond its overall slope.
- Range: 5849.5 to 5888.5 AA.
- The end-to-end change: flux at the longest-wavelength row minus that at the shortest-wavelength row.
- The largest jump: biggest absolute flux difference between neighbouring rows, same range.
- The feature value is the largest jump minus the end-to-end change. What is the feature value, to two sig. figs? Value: 3.4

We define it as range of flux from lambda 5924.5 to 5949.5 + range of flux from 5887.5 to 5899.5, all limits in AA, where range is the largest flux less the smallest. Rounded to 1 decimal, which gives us 2.7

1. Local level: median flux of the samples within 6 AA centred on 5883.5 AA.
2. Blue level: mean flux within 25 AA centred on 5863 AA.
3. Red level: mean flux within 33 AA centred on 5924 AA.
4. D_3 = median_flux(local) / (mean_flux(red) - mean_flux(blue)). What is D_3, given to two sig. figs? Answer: -24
